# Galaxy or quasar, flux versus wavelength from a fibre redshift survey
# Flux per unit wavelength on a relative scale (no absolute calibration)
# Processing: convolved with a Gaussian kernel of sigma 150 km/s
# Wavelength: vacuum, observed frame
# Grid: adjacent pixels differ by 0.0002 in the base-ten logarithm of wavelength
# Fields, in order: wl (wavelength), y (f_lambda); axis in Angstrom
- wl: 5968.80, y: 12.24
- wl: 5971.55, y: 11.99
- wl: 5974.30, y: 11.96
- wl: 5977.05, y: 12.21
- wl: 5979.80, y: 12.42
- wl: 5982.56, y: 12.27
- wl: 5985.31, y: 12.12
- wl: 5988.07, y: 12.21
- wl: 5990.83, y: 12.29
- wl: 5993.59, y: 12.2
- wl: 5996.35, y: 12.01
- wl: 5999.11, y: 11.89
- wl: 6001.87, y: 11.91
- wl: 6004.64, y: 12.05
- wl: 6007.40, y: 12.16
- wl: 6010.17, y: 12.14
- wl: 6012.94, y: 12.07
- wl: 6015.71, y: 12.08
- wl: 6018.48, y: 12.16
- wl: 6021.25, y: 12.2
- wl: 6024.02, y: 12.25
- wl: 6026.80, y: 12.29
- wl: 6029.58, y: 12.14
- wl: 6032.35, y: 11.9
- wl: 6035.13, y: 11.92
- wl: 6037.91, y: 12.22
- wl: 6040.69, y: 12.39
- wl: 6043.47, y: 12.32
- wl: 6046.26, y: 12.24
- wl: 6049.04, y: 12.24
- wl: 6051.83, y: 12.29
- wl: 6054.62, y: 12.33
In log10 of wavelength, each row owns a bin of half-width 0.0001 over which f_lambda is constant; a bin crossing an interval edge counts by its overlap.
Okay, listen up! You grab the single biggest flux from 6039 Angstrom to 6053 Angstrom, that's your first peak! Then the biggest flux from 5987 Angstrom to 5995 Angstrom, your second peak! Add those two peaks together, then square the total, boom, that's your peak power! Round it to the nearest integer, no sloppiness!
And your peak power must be 609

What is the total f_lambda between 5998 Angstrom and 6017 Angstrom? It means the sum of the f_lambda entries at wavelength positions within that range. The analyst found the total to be 84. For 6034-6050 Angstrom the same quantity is 73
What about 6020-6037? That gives 73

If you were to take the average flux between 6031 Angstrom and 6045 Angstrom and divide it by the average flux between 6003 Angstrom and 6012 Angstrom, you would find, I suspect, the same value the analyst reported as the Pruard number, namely 1.00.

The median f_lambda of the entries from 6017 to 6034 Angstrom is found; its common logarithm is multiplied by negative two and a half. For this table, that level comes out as -2.71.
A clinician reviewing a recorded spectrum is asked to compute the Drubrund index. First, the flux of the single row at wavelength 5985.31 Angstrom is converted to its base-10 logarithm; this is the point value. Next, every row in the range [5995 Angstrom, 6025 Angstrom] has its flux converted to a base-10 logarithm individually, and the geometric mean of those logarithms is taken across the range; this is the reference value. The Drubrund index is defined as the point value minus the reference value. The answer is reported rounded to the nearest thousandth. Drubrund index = 0.001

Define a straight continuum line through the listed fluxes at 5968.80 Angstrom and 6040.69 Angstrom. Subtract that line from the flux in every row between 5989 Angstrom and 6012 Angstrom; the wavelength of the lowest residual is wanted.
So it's 5999.11 Angstrom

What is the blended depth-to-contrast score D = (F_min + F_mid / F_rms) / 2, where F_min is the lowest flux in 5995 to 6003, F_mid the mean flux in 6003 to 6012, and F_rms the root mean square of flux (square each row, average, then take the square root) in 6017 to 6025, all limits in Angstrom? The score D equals 6.44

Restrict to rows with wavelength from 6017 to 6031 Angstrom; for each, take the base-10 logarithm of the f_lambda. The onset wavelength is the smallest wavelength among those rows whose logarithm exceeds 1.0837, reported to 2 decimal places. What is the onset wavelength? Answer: 6018.48 Angstrom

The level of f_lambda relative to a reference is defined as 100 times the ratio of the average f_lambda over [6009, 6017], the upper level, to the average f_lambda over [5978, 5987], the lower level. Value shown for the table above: 99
